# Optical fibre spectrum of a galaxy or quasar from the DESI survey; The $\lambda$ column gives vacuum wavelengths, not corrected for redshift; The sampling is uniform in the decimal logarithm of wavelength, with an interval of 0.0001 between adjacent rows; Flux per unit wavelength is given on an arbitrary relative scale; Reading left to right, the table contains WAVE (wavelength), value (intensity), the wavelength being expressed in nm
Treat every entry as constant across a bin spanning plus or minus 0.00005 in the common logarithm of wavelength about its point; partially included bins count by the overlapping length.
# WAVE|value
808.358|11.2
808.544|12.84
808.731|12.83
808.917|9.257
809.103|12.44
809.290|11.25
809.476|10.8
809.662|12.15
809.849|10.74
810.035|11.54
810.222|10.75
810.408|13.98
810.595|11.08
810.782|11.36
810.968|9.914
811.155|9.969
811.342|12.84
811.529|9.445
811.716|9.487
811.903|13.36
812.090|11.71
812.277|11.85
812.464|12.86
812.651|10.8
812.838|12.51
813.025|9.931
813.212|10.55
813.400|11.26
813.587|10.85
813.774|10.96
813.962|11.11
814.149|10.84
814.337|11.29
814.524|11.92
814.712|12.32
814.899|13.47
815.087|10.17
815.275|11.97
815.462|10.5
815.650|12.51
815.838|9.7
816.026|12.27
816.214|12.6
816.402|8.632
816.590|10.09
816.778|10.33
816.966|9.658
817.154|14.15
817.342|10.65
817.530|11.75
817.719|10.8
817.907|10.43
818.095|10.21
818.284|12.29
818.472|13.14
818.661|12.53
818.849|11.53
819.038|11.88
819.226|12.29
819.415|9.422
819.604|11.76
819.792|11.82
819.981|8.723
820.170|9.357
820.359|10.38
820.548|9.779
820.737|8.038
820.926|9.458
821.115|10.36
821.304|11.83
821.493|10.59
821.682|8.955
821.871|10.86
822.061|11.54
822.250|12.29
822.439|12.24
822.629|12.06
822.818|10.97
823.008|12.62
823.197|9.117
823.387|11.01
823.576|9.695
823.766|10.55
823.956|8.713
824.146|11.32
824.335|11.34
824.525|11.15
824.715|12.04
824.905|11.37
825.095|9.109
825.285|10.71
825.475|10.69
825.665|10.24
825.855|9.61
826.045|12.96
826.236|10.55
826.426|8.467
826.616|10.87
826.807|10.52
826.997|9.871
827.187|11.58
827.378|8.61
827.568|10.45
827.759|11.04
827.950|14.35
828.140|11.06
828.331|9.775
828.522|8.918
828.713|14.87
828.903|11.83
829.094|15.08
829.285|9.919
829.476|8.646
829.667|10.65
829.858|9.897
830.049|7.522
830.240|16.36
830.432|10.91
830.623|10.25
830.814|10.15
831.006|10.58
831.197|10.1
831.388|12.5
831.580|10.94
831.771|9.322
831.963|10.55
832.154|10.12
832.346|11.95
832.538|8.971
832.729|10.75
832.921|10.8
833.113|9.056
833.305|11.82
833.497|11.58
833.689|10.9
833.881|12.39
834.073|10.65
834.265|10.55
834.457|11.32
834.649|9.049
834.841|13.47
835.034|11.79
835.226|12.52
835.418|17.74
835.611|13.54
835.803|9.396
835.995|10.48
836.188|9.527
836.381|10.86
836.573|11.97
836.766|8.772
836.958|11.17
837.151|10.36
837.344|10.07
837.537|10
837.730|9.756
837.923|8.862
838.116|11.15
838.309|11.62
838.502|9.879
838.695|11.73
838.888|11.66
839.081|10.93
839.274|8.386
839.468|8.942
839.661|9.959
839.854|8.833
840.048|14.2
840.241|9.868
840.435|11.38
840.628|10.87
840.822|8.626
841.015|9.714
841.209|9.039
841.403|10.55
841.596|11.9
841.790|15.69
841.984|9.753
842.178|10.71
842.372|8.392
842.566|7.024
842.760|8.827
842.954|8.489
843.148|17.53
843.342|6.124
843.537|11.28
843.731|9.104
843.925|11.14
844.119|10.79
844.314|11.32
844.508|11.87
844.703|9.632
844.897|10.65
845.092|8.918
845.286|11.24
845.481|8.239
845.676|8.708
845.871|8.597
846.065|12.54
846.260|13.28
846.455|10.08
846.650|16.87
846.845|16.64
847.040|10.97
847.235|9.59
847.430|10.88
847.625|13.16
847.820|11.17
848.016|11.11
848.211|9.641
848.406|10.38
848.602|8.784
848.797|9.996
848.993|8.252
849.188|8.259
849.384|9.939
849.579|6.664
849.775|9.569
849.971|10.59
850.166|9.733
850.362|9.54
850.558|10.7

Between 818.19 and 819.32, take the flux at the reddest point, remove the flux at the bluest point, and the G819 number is 0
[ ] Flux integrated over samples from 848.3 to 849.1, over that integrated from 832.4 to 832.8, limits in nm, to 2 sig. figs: 1.9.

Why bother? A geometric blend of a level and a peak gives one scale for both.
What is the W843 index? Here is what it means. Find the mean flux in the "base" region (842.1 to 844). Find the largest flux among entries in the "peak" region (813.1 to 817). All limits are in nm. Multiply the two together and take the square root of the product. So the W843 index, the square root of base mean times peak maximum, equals 11.5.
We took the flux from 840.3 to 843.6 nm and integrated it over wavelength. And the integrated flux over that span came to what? 34.1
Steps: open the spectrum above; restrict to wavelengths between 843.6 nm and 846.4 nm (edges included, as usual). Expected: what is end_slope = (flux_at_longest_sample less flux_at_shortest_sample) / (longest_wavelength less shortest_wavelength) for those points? 1.7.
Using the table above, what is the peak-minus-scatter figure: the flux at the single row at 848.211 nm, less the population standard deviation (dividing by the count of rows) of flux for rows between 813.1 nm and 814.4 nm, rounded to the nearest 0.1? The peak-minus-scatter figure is 9.4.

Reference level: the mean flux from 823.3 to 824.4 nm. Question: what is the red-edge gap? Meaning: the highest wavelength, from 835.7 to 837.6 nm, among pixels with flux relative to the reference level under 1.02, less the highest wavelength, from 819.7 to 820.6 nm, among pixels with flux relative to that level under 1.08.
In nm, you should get 16.99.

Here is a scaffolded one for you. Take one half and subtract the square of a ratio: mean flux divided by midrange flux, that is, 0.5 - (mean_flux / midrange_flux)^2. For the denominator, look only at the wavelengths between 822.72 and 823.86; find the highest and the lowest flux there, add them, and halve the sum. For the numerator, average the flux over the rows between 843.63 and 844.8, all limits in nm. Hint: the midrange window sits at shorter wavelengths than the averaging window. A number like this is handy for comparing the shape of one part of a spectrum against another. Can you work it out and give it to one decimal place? -0.5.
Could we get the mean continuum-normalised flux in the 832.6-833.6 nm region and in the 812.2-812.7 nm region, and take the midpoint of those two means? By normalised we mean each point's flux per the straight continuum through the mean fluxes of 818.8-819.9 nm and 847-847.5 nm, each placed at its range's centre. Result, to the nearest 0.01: 1.00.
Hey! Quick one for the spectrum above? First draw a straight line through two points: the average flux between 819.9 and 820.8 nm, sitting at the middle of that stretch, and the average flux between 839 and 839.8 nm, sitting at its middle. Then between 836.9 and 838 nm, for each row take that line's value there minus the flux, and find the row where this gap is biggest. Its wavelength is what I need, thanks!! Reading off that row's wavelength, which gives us 837.923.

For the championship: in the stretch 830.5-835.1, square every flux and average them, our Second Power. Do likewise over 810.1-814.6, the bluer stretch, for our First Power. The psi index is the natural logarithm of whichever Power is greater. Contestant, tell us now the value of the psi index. 4.856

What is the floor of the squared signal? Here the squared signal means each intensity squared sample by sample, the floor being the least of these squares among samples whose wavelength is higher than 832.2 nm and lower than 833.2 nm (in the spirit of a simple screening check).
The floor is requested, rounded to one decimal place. 80.5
